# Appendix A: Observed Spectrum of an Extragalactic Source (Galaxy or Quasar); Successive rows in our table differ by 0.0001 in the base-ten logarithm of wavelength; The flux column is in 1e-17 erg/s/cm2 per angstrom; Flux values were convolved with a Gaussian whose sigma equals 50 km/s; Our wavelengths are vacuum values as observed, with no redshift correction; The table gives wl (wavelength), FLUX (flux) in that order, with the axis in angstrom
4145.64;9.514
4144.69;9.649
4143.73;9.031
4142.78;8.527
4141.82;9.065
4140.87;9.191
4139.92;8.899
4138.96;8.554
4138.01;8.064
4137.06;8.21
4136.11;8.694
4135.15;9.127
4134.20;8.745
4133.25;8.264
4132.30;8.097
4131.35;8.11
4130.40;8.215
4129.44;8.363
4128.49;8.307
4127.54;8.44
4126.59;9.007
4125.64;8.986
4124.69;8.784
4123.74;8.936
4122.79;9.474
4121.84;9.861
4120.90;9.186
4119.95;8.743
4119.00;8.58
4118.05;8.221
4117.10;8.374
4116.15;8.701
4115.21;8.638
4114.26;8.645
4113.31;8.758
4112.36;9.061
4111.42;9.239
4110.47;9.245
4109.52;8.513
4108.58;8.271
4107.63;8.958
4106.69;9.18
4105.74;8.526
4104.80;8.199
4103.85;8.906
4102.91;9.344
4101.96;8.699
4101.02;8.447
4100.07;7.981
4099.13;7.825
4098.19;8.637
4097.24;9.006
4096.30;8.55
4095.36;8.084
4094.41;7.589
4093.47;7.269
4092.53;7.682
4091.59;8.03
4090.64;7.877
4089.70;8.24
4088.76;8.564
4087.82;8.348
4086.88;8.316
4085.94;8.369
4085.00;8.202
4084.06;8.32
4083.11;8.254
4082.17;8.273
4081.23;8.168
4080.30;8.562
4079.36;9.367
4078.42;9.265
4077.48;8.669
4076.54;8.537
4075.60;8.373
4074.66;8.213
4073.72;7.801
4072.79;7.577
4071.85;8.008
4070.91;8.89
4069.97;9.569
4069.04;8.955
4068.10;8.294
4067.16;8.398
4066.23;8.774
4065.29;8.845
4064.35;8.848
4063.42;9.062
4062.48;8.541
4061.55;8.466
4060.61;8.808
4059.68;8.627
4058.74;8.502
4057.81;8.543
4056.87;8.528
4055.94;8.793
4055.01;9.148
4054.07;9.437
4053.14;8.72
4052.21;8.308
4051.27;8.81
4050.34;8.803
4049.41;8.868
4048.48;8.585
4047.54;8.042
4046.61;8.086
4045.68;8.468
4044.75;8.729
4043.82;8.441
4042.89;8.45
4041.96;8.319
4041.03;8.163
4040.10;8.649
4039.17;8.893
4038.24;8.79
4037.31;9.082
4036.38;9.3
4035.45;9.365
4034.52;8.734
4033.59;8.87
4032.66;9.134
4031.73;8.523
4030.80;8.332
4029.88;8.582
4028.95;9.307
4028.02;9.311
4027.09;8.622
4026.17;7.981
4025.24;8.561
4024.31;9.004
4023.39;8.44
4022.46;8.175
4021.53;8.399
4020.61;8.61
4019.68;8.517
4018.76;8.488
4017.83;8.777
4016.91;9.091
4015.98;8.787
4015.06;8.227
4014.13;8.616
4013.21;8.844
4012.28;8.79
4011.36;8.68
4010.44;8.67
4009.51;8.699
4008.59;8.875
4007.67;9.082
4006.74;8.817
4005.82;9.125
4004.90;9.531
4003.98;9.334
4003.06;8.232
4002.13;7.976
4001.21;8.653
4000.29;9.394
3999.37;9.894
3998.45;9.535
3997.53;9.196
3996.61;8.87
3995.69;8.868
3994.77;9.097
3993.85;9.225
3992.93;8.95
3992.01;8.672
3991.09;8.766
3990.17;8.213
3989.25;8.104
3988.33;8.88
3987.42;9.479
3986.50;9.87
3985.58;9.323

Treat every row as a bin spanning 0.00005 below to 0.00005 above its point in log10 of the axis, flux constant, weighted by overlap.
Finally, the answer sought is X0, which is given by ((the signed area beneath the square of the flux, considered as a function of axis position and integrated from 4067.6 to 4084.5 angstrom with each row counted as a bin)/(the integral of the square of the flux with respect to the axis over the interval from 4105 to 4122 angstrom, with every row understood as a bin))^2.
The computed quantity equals 0.87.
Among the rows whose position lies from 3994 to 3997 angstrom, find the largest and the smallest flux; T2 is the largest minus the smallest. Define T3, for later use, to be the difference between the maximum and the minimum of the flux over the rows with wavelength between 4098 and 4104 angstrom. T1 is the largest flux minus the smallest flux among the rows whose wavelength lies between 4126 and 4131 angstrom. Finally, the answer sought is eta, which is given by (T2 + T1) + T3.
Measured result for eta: 2.5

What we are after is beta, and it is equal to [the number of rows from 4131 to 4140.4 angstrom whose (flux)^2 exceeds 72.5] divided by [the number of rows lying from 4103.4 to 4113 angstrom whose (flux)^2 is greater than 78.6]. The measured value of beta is 0.8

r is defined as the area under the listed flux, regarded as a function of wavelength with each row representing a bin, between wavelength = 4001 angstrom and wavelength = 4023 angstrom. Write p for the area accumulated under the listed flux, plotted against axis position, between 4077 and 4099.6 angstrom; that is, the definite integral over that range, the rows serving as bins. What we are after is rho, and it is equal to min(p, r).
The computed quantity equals 188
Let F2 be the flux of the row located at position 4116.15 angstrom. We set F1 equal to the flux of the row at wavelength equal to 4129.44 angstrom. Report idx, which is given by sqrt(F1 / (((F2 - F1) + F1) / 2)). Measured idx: 1.386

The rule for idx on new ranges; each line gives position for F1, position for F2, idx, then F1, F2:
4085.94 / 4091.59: 1.444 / 8.369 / 8.03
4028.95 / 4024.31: 1.438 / 9.307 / 9.004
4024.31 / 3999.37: 1.349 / 9.004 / 9.894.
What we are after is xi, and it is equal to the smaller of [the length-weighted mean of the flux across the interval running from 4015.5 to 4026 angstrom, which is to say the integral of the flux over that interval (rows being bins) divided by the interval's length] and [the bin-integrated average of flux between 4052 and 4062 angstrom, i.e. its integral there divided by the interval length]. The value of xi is 8.60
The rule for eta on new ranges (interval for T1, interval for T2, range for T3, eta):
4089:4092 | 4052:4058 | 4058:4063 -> 1.8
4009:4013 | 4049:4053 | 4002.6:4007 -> 2.0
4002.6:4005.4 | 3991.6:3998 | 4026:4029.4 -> 3.2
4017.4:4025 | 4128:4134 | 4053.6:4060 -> 2.0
